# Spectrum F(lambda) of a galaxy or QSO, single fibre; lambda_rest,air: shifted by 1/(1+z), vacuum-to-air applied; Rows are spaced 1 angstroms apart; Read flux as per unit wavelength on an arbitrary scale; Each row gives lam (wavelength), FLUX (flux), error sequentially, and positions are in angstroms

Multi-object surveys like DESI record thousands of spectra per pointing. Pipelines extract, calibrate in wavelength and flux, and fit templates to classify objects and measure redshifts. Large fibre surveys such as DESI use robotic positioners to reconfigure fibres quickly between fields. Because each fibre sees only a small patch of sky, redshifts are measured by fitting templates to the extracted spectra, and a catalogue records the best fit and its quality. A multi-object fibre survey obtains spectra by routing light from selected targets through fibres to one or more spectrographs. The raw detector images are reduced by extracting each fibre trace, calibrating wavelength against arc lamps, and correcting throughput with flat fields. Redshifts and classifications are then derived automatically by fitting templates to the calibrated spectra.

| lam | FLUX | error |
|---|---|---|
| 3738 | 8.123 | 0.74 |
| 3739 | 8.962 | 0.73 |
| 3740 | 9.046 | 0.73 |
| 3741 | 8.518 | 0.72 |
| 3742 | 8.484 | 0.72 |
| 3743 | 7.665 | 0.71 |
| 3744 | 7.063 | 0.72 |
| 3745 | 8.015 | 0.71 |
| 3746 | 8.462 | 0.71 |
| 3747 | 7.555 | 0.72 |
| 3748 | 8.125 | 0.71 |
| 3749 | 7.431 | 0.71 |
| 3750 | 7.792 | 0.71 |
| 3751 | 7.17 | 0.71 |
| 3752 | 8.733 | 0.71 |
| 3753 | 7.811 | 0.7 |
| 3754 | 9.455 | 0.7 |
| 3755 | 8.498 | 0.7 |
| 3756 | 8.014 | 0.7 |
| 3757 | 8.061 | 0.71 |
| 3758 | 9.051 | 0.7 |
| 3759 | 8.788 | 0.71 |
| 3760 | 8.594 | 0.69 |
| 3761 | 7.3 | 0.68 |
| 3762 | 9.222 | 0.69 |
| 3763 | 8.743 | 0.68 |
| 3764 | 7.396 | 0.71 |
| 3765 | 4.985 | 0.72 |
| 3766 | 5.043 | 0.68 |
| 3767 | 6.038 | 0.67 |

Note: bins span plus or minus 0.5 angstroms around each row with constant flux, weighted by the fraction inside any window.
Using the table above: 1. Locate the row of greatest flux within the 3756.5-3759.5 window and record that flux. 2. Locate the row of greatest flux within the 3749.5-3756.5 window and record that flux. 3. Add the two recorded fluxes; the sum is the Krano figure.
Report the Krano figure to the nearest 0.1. 18.5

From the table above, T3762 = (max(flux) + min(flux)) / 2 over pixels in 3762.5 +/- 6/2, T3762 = 7.1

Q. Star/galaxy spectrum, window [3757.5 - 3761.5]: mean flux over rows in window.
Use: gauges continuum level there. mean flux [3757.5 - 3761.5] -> 8.4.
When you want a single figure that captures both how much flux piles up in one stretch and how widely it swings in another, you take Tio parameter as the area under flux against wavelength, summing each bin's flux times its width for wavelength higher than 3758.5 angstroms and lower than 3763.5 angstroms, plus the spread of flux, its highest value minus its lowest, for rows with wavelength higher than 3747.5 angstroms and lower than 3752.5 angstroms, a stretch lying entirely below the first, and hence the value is 44.2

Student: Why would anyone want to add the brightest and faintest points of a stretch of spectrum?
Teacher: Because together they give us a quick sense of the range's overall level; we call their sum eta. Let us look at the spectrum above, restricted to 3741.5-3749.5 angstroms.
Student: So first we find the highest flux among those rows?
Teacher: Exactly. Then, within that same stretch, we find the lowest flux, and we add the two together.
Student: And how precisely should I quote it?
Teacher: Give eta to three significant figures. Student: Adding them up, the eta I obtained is 15.5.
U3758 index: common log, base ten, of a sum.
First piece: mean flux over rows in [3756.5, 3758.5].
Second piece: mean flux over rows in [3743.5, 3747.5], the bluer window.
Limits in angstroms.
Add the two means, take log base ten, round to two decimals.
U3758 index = 1.21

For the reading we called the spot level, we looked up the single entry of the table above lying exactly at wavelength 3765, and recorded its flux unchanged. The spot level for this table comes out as 4.985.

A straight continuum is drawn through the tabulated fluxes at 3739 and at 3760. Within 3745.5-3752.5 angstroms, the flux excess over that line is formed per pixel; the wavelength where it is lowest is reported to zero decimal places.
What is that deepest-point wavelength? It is 3751 angstroms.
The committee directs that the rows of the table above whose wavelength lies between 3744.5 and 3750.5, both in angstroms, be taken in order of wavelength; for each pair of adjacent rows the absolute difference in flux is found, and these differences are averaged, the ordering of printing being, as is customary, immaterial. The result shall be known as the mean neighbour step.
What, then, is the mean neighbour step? 0.60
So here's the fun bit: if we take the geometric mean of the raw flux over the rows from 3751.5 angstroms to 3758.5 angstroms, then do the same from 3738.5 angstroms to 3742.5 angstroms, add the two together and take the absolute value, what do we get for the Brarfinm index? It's 17.2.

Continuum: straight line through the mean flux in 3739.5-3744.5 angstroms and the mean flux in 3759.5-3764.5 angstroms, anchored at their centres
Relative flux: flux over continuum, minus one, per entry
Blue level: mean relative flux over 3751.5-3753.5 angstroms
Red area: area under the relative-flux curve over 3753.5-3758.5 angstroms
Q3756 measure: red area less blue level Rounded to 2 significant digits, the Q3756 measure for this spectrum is 0.23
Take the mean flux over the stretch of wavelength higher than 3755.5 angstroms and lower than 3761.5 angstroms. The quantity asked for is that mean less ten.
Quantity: -1.7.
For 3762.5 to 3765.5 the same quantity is -3.0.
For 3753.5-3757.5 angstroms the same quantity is -1.5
